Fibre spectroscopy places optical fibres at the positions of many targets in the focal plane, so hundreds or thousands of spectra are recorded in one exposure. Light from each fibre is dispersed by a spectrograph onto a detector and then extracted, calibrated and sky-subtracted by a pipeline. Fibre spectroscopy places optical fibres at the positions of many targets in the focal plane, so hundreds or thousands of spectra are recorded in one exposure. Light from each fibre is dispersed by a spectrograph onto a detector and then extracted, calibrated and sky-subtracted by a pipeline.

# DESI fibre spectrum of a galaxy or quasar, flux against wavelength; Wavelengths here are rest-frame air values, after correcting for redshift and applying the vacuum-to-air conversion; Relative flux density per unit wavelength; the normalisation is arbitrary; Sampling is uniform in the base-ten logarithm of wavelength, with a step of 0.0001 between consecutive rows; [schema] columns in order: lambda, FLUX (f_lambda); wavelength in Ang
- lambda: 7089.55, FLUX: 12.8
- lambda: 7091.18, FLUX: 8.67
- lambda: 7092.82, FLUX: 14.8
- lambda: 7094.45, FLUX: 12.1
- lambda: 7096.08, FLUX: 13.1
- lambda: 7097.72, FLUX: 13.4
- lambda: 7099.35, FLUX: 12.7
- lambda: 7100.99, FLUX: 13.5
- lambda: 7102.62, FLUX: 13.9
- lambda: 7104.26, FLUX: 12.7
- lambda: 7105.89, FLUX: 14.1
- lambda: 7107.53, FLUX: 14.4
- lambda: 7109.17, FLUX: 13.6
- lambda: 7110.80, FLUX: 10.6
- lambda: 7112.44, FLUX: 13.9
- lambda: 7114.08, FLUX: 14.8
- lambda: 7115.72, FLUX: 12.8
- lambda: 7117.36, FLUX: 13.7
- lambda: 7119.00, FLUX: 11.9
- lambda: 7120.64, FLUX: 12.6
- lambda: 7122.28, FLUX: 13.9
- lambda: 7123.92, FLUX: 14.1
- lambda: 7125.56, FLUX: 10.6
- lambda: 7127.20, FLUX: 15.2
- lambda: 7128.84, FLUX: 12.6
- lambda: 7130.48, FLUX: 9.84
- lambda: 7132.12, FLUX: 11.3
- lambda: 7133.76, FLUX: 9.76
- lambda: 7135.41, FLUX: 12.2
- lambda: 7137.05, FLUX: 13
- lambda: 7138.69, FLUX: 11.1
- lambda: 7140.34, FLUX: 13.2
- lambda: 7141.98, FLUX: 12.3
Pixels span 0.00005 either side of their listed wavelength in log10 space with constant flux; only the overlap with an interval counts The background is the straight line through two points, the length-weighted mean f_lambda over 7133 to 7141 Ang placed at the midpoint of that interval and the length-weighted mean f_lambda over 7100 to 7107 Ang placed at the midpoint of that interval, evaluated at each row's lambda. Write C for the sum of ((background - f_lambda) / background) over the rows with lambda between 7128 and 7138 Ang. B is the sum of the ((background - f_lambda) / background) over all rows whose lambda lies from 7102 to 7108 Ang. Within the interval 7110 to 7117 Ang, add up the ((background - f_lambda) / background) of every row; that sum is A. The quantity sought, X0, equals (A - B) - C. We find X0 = -0.20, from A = 0.01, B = -0.09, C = 0.29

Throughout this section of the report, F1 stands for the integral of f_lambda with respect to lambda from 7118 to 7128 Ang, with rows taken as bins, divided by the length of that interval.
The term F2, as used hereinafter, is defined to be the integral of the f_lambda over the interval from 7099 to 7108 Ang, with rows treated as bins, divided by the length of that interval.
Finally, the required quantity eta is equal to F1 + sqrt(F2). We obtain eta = 16.7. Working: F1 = 13.06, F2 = 13.6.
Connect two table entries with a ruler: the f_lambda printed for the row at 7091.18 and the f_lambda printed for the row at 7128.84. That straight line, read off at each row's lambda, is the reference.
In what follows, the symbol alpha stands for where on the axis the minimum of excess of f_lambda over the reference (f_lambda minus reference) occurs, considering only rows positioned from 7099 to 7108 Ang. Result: 7104.26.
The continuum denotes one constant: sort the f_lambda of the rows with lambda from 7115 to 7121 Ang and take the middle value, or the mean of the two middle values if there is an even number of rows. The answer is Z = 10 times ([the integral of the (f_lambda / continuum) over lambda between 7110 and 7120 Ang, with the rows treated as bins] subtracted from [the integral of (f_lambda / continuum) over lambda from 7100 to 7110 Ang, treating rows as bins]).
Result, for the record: 6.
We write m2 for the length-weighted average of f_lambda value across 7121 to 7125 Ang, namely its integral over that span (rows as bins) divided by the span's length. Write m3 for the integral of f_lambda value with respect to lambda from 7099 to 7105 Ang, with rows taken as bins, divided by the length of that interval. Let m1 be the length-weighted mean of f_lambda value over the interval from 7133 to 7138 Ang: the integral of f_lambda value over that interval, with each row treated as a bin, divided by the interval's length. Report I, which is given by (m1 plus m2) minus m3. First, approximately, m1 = 11.7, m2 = 13.6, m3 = 13.2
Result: 12.0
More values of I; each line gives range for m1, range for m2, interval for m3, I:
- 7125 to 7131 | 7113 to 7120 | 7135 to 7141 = 13.2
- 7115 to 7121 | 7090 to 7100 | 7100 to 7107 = 11.7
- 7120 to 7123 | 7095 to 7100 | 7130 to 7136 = 15.5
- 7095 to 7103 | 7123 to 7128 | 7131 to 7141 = 14.9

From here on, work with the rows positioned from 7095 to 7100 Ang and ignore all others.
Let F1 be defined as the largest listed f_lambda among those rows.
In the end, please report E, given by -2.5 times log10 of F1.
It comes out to -2.82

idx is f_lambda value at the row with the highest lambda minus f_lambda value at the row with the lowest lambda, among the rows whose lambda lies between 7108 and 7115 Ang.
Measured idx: 1.2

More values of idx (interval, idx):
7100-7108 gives 0.9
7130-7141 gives 3.4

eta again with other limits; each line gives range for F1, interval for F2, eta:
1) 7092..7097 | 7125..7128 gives 16.9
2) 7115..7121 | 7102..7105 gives 16.4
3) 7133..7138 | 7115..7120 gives 15.2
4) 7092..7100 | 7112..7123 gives 16.9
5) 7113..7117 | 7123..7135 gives 17.2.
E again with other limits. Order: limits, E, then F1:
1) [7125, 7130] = -2.95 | 15.2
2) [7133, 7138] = -2.78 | 13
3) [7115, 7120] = -2.84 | 13.7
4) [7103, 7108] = -2.90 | 14.4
